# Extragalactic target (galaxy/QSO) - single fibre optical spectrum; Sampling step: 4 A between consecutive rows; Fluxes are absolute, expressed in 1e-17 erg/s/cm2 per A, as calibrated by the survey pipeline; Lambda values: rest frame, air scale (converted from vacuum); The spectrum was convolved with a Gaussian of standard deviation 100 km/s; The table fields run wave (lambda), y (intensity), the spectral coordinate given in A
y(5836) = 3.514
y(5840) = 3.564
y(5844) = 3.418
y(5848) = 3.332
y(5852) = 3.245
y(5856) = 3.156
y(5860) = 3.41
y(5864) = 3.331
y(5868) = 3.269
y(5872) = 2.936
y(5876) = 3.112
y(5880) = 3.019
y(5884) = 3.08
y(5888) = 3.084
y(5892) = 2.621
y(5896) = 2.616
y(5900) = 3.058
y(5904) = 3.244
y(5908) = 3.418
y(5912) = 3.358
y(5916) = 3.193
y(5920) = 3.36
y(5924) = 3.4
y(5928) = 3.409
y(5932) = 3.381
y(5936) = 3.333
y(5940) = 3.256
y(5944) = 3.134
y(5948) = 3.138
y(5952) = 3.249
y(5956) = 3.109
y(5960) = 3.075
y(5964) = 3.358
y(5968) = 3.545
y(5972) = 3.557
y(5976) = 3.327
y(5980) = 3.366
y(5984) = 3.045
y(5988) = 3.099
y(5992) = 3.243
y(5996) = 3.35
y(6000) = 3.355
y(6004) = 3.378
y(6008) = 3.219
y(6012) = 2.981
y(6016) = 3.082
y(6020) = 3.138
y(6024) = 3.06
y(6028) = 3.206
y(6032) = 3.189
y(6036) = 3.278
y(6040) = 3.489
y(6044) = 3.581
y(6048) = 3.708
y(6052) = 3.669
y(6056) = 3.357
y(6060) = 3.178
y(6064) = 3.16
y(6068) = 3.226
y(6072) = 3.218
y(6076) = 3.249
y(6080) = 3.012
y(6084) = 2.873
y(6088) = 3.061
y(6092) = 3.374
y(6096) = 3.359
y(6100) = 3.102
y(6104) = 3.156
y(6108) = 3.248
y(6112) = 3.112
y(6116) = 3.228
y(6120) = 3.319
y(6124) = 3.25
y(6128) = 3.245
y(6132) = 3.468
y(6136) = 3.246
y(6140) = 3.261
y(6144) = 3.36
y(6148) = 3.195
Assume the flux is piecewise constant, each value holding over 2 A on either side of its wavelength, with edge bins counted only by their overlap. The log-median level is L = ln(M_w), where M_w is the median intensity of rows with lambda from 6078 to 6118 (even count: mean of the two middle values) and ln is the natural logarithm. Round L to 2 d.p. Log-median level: 1.14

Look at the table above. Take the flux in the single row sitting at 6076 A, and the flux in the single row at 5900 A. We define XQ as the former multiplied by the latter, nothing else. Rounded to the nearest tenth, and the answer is 9.9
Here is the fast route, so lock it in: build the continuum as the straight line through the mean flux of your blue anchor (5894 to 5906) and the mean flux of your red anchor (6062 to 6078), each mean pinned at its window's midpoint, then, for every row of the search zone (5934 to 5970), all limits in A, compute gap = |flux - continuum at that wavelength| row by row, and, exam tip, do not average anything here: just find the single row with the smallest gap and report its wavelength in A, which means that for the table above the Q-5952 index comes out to 5960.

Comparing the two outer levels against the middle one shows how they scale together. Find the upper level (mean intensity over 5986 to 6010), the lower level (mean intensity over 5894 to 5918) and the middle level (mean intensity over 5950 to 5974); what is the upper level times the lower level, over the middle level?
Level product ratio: 3.1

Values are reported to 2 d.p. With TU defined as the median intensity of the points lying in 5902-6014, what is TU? 3.33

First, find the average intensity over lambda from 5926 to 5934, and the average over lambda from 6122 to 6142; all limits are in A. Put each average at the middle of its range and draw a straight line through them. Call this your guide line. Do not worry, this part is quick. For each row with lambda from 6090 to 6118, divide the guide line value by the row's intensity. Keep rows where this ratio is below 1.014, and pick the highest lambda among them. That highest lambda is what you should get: 6096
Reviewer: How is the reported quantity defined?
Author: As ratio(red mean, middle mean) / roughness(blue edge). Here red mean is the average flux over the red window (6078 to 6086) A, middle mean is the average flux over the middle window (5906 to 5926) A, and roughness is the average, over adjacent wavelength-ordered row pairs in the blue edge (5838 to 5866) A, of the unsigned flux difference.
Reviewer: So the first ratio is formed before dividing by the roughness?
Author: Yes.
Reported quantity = 7.1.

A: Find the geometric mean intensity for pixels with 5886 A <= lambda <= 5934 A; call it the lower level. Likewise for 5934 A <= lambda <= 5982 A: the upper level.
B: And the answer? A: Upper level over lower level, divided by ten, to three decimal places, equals 0.104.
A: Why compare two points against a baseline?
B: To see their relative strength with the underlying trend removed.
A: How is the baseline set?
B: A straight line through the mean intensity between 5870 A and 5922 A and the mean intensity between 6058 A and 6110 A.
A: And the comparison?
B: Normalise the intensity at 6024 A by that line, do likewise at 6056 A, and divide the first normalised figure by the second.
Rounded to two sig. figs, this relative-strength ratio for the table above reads 0.92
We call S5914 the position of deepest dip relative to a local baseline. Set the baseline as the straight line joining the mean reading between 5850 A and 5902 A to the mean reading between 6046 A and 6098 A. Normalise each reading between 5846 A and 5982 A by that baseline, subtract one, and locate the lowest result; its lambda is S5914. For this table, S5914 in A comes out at 5896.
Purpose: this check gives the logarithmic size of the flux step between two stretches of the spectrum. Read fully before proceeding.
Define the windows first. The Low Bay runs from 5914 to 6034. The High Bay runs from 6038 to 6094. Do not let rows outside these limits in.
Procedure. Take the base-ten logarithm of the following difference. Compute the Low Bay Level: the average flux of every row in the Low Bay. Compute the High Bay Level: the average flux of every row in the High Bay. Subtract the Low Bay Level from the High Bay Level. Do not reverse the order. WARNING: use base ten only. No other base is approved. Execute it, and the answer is -1.34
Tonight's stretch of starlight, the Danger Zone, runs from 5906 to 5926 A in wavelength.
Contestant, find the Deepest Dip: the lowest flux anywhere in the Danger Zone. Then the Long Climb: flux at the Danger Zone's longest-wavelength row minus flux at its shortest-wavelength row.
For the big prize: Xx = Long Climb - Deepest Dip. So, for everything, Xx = -3.21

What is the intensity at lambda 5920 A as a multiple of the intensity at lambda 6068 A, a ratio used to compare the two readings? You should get 1.04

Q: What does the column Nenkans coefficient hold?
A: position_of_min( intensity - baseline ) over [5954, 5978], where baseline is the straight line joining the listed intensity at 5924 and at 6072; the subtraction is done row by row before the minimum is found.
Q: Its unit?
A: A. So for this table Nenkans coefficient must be 5960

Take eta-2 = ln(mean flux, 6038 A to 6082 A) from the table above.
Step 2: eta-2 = 1.21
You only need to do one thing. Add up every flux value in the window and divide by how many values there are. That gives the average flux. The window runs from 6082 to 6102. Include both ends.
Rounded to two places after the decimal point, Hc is 3.15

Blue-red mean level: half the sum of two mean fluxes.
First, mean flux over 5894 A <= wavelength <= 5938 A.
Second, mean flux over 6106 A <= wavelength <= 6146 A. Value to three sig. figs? 3.26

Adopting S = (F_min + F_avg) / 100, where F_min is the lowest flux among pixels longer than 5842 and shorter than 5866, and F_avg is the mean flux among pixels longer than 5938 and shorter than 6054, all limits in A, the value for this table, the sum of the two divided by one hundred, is 0.064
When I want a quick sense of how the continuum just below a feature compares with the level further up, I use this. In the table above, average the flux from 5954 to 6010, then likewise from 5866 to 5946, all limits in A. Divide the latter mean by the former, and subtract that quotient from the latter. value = 2.202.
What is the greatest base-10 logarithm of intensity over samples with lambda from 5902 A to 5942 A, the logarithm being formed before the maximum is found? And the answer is 0.534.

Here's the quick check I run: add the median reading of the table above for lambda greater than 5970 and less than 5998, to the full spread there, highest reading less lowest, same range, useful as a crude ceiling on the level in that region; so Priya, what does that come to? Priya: 3.84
